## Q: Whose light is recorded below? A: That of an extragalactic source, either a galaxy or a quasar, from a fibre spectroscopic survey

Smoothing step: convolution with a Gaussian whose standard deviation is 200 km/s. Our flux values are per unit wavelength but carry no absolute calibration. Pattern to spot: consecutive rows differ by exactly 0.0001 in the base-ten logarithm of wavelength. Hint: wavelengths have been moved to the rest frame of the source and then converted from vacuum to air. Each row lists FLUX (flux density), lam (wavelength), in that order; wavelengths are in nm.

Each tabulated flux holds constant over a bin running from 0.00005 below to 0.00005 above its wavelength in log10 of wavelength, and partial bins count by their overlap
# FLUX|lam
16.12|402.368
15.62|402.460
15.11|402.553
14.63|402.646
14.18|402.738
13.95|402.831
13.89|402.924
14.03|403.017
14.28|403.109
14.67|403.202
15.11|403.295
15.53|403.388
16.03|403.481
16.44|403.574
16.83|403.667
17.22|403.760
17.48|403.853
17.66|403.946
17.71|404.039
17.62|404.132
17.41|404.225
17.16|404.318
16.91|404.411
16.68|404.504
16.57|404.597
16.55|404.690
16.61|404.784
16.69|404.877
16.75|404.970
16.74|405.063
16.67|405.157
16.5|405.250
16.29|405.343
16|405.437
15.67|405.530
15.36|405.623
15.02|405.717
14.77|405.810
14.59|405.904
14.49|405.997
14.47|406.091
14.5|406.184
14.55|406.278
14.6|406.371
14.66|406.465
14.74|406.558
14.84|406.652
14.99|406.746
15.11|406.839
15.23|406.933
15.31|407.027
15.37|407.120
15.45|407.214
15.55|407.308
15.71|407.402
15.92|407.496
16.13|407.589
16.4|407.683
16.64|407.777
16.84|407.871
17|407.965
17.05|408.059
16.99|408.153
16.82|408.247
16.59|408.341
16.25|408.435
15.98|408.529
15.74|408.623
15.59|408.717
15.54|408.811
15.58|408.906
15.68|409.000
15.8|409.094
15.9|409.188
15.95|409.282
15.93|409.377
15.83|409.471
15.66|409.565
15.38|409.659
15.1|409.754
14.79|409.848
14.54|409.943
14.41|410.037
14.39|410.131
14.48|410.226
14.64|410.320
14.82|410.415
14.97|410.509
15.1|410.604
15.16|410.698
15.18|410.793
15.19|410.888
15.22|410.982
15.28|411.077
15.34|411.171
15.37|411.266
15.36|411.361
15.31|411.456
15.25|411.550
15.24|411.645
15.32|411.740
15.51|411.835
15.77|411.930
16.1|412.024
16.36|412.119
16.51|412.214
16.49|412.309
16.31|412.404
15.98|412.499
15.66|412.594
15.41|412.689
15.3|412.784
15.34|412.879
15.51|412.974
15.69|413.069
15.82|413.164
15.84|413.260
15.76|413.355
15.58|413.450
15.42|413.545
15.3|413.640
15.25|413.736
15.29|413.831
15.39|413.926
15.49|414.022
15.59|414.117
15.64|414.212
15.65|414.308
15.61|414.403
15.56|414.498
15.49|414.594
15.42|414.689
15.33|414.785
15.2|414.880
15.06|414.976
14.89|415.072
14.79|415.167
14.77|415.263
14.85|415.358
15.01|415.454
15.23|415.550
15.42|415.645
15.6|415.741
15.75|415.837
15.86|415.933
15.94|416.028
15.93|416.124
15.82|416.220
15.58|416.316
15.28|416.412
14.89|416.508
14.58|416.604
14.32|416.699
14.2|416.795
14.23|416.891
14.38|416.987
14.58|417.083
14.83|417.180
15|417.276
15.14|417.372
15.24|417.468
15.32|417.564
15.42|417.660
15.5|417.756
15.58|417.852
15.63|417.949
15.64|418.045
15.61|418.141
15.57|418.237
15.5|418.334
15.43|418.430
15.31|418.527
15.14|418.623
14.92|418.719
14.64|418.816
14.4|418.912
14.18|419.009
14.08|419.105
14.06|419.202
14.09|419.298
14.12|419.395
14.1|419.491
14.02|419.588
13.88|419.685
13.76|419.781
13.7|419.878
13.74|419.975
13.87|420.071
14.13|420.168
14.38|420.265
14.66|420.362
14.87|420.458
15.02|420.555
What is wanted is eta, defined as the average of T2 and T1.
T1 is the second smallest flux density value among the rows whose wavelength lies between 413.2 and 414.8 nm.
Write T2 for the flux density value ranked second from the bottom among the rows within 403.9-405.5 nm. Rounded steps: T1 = 15.29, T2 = 16.29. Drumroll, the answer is 15.8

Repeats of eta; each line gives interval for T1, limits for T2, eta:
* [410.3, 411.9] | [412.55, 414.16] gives 15.1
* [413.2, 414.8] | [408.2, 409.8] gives 15.3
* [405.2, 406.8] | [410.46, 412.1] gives 14.8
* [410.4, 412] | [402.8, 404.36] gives 14.5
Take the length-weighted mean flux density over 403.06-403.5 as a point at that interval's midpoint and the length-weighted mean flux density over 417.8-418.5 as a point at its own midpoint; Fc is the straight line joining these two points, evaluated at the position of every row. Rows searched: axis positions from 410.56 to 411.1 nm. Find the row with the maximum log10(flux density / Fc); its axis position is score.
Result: 411.077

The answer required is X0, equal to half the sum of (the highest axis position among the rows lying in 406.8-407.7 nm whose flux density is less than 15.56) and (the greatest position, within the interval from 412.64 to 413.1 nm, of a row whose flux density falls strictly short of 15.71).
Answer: 410.19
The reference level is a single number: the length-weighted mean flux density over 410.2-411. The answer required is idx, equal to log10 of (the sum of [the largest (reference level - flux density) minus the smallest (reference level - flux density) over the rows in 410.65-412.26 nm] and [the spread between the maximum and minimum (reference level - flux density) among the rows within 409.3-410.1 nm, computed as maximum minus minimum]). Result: 0.46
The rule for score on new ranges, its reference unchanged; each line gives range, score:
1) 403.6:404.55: 404.039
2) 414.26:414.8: 414.308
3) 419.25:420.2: 419.395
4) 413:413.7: 413.260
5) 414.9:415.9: 415.837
